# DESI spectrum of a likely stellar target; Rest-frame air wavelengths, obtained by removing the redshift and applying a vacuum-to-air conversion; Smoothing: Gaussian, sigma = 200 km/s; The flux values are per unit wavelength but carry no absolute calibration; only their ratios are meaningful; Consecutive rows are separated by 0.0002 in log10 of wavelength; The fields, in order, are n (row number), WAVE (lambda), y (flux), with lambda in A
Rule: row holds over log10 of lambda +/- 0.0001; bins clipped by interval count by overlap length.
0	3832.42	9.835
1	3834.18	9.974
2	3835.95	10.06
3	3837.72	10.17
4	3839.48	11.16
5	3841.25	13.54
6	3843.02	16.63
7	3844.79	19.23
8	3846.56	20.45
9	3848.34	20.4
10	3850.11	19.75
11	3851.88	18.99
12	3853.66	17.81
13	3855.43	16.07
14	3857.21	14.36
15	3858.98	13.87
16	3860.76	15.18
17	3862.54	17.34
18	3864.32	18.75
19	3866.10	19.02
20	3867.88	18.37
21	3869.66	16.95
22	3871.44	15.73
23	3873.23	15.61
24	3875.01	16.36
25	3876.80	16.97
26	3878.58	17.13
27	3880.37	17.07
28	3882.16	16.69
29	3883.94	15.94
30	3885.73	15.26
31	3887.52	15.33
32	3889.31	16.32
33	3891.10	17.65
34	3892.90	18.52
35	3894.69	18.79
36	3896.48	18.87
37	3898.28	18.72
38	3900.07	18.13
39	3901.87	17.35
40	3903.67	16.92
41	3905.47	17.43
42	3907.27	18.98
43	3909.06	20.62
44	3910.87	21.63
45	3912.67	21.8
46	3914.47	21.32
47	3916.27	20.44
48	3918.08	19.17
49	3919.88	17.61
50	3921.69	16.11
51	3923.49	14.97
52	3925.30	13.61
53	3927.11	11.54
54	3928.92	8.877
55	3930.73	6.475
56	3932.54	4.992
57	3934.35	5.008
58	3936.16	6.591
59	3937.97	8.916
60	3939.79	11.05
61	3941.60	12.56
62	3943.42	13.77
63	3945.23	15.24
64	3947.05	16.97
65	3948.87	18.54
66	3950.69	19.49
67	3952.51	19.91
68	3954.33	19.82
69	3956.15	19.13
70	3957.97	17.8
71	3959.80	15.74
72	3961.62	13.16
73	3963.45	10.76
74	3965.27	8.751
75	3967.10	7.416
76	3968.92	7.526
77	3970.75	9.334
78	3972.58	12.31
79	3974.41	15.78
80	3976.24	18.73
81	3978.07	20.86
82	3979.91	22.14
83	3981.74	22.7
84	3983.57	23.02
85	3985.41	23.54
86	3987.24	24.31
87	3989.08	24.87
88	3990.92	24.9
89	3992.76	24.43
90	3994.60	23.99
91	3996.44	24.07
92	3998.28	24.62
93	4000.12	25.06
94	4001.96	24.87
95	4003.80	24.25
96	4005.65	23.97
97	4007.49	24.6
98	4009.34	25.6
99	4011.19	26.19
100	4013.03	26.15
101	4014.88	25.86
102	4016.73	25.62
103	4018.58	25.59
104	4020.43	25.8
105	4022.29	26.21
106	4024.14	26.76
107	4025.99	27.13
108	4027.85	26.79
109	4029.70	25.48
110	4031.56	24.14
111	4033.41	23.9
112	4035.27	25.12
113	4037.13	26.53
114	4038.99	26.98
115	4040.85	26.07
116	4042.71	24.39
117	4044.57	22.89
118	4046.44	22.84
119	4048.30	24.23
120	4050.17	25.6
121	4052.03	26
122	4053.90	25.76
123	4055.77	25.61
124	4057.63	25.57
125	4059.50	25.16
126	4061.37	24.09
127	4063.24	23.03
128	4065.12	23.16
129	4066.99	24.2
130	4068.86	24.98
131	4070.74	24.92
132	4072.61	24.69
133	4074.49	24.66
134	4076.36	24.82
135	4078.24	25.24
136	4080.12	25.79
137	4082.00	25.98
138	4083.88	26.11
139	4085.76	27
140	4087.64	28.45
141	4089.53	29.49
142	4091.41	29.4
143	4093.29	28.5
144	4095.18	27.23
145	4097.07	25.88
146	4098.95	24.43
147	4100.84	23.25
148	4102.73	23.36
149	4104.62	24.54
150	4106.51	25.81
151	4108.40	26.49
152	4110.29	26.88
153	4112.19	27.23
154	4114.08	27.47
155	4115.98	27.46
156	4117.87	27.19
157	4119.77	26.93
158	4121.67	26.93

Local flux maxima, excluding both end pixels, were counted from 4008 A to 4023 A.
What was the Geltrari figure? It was 1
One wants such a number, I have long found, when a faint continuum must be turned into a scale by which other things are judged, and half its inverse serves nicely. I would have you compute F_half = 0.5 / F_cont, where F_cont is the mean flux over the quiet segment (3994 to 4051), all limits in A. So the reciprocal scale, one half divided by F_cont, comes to 0.020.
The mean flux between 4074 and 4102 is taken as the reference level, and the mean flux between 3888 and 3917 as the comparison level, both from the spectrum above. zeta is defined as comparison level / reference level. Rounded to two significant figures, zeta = 0.72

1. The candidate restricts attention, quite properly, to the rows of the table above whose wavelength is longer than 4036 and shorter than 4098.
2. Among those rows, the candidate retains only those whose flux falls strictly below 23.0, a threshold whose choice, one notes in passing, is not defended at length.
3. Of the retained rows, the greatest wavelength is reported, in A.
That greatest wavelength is 4046.44 A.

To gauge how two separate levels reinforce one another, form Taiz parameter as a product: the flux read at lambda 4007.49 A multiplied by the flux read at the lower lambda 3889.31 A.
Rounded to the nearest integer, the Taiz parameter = 401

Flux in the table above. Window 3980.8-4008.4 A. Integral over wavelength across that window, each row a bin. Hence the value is 668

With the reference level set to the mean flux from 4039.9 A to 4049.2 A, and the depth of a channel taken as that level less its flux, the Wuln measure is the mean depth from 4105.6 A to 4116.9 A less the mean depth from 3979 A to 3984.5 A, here -4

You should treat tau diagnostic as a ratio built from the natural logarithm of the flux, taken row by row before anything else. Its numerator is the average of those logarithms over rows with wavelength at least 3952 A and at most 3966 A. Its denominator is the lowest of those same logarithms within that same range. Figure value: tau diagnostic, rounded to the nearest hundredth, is 1.25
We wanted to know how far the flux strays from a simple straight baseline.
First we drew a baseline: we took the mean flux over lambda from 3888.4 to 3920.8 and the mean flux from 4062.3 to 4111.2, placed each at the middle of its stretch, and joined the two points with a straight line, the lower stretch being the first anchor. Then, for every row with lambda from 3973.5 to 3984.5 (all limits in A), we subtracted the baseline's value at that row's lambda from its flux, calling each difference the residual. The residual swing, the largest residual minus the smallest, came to 6.9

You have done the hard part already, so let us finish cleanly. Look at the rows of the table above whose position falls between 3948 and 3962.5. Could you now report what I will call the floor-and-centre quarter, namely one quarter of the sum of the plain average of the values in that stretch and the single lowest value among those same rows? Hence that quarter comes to 7.8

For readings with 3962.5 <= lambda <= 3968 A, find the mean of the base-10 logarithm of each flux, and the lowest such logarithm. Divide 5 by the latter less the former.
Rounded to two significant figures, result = -64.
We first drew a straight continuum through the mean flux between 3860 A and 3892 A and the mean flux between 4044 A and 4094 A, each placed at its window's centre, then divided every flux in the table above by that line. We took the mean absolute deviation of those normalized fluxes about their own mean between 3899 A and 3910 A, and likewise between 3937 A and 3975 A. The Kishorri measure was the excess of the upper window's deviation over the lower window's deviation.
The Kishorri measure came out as 0.1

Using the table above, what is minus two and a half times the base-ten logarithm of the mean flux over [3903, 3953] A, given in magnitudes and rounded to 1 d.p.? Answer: -2.9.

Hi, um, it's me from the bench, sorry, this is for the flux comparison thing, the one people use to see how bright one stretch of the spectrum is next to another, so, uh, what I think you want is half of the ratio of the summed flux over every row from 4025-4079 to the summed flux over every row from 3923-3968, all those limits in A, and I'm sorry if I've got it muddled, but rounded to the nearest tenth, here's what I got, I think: 1.1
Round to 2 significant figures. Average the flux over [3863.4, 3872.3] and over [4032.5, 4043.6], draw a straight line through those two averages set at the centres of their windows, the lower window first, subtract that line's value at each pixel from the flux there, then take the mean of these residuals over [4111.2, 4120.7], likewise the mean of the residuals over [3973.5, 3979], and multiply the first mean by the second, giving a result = 7.5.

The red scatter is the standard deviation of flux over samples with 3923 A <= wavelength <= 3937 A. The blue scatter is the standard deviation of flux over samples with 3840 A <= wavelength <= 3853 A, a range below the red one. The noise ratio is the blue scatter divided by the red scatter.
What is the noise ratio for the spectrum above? 0.6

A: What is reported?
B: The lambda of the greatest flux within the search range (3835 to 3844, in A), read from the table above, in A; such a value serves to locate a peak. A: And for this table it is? 3843.02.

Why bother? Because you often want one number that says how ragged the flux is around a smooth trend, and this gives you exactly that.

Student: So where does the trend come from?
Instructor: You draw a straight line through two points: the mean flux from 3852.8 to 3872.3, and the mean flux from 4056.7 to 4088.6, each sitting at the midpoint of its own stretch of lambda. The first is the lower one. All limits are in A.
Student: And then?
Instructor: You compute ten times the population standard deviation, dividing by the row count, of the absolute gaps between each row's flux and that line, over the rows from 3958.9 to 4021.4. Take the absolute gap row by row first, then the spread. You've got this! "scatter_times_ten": 37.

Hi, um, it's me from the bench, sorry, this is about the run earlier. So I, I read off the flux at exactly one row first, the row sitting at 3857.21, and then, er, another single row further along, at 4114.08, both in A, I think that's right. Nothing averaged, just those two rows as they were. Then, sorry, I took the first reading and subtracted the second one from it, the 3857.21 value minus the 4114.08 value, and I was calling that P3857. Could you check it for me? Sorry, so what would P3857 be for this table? -13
